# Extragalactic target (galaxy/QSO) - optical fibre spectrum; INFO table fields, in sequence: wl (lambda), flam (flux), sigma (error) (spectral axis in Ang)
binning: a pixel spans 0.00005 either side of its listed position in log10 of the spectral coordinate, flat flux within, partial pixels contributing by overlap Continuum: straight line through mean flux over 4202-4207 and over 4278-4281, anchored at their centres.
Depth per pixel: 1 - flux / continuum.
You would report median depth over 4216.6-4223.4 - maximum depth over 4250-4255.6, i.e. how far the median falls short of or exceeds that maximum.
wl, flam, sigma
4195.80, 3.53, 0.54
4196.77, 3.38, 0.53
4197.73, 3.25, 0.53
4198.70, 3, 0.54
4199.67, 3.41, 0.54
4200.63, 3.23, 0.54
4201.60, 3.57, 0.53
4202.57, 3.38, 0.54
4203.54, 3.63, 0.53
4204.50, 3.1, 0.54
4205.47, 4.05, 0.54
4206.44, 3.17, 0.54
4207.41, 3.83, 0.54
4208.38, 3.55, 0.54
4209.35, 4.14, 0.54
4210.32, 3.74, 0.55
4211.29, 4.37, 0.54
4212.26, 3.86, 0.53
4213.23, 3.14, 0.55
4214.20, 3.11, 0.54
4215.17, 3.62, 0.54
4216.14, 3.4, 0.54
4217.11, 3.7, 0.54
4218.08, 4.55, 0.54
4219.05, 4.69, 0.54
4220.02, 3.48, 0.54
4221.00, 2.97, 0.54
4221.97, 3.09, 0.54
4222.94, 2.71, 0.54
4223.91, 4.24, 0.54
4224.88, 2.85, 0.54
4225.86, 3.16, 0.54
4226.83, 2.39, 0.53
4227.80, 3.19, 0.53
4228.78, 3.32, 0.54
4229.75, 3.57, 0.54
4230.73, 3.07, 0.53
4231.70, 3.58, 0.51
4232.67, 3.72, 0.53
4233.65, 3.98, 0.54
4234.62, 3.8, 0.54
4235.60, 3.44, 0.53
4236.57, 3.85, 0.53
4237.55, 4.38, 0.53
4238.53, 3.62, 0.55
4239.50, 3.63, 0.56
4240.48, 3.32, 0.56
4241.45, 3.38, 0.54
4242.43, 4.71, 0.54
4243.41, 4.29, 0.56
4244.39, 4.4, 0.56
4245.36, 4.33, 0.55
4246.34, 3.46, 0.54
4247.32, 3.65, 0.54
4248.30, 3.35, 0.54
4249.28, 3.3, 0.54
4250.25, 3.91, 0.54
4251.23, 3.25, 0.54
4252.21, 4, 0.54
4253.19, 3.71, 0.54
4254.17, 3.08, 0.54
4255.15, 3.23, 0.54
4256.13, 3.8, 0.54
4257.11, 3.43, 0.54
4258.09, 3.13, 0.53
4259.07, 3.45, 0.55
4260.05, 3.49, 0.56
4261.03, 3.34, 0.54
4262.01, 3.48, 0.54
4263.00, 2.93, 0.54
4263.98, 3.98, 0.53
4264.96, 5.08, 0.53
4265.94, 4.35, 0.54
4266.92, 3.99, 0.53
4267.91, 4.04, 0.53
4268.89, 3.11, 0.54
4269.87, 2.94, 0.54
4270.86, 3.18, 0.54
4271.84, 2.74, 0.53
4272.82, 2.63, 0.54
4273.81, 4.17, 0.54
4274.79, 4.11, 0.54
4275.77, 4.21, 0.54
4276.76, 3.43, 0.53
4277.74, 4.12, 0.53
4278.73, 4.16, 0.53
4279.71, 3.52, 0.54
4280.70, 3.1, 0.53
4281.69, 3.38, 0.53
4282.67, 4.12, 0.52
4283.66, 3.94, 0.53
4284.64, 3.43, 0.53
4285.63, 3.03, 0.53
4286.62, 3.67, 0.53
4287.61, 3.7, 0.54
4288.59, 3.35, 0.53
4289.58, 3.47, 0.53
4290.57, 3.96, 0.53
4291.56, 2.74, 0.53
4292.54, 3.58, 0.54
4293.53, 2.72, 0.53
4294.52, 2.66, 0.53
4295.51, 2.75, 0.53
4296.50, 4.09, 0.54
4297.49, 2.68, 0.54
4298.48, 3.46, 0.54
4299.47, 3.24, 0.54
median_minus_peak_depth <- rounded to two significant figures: -0.13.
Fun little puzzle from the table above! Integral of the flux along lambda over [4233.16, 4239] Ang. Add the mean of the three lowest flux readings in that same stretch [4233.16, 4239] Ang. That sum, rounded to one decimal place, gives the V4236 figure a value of 26.1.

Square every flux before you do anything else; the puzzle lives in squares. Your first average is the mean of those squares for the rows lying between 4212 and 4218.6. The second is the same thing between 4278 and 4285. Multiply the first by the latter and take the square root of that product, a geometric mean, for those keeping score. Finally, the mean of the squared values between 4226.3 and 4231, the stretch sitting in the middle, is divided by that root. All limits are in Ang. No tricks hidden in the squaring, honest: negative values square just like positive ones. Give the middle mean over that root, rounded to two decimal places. 0.73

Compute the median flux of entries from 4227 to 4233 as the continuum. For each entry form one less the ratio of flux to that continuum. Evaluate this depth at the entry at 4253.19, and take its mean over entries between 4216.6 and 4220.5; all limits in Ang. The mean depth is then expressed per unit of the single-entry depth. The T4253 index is 2.5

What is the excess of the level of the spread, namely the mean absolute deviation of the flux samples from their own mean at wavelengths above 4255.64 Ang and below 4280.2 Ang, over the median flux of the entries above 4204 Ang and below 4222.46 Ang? -3.14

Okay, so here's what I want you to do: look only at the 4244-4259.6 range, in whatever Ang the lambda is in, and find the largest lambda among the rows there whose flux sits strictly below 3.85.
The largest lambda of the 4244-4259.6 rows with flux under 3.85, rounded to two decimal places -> 4259.07 Ang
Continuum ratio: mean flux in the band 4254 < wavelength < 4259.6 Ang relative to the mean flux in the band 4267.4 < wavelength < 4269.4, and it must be 0.94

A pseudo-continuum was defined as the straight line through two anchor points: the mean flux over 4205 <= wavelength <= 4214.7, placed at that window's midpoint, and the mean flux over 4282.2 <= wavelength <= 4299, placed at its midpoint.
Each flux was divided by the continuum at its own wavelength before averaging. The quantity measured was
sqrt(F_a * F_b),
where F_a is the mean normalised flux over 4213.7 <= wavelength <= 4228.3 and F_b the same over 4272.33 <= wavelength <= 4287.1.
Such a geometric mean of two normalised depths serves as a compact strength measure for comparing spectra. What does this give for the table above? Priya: 1.00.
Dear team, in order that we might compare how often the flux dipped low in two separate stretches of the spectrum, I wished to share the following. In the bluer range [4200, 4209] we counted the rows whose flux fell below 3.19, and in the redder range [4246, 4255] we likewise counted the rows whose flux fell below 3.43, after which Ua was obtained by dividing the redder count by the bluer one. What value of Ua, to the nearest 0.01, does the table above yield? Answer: 2.00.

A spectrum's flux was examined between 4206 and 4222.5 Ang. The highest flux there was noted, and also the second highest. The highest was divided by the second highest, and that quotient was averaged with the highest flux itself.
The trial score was 2.86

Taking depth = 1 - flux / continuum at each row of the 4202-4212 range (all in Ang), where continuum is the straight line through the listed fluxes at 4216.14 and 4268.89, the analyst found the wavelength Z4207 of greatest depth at 4204.50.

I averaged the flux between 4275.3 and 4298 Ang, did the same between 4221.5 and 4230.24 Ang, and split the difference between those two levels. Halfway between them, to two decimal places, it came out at 3.32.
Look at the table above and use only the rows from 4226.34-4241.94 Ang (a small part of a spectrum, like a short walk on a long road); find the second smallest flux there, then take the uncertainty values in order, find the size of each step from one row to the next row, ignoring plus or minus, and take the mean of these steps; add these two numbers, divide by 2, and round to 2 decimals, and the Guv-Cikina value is 1.54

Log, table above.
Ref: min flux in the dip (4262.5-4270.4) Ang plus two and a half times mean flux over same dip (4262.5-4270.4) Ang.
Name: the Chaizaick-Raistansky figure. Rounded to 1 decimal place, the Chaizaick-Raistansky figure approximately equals 12.4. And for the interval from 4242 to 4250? 13.1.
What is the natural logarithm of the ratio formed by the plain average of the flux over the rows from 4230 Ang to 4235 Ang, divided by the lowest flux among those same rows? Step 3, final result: 0.17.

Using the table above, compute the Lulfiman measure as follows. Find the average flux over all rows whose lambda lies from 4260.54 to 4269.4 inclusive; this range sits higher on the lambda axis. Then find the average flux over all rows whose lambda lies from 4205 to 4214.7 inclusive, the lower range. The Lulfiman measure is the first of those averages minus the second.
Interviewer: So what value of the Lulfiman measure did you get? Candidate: 0.1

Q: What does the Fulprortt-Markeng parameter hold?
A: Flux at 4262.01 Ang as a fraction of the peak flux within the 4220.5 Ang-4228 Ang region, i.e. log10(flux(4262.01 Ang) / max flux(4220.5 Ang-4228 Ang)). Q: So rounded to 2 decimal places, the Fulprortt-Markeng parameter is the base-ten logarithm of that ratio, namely -0.09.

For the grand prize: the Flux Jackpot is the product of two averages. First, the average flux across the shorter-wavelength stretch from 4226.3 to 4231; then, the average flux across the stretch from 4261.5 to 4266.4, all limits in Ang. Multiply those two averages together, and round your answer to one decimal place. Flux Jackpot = 12.3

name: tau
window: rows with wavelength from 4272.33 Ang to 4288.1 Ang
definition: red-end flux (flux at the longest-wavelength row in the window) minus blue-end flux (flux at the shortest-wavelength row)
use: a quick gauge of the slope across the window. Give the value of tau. 1.1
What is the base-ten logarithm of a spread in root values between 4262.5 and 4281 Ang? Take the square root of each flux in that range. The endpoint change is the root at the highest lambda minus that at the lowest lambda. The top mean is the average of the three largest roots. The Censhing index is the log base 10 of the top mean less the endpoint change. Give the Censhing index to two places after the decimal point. 0.32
